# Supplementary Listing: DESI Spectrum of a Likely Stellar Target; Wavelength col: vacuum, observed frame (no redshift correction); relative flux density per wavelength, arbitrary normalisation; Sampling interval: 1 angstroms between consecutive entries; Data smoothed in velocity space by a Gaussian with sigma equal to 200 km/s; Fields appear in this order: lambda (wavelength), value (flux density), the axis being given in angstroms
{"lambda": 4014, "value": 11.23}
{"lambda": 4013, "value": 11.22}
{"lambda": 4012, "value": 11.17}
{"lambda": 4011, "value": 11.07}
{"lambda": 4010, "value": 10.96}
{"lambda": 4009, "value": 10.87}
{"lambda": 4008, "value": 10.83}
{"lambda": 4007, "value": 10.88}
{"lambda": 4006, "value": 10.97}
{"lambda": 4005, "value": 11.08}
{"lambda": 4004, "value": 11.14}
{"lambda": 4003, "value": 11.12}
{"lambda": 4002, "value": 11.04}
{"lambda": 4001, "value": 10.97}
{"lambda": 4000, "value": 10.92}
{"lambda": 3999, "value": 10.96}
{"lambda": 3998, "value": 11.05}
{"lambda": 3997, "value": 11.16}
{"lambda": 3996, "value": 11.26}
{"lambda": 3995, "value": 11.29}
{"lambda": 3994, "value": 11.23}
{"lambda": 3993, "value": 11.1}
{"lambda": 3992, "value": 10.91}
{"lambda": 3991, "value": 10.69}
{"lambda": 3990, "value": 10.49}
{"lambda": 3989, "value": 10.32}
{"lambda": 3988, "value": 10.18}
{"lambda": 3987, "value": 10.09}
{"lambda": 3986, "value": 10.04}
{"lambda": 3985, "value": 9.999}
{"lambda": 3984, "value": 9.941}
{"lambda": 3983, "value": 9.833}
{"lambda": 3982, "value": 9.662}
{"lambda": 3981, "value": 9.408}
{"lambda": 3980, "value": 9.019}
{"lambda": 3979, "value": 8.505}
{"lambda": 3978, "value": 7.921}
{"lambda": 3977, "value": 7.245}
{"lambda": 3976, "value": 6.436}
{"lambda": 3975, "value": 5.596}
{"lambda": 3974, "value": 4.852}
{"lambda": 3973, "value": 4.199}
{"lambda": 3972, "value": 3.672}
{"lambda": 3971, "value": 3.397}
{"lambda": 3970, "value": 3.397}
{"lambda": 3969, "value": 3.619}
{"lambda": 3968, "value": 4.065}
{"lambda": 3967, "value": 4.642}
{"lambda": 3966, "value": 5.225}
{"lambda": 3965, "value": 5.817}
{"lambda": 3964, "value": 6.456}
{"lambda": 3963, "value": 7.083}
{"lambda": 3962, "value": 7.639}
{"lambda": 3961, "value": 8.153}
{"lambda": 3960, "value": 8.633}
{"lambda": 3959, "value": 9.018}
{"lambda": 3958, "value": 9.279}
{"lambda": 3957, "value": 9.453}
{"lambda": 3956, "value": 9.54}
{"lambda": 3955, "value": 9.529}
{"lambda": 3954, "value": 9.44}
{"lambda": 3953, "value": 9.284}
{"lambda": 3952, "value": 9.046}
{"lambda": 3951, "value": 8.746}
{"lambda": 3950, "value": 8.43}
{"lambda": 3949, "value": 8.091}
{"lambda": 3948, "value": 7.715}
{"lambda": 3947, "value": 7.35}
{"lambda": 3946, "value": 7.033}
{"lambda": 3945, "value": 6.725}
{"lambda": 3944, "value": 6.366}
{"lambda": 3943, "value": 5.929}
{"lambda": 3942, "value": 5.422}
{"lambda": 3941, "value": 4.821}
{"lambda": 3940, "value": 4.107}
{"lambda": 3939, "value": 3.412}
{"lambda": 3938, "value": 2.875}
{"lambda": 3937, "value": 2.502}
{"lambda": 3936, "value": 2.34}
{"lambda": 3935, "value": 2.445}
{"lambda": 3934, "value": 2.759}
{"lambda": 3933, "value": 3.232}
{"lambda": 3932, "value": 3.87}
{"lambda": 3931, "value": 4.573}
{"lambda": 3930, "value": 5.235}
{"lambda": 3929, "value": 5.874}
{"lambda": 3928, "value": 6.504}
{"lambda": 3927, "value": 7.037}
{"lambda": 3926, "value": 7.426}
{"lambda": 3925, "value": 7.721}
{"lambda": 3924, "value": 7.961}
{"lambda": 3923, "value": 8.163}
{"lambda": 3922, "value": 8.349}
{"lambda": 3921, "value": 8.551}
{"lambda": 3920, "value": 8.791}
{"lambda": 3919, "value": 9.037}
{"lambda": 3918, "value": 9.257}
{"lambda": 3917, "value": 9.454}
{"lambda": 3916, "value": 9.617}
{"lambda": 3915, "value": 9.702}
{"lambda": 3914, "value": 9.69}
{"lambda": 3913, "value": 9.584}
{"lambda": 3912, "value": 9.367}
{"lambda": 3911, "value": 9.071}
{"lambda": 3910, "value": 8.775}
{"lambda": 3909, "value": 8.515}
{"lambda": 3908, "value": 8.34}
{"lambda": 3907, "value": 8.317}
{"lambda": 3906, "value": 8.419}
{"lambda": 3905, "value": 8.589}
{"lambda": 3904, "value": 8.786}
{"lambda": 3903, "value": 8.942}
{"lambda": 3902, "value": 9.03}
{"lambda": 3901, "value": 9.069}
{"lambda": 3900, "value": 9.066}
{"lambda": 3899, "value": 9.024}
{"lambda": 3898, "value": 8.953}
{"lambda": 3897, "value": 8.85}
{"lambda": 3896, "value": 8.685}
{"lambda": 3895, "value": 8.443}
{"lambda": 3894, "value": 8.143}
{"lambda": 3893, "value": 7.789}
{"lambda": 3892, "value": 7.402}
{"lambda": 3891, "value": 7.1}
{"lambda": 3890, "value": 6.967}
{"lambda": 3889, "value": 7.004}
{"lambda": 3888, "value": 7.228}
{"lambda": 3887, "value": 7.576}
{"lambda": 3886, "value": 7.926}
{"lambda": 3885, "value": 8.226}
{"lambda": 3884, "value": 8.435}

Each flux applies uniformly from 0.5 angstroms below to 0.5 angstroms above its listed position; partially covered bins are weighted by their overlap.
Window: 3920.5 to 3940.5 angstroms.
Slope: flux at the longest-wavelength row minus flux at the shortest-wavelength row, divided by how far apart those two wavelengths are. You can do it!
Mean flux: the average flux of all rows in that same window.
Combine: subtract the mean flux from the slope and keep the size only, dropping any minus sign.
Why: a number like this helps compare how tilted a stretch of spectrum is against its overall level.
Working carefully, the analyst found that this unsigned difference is 5.5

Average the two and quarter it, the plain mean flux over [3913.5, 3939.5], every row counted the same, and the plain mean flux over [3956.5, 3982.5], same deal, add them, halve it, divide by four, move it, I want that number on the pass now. 1.6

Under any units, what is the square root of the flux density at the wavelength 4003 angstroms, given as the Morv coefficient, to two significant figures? 3.3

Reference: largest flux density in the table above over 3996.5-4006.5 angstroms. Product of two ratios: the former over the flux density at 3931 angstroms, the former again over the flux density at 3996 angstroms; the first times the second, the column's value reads 2.4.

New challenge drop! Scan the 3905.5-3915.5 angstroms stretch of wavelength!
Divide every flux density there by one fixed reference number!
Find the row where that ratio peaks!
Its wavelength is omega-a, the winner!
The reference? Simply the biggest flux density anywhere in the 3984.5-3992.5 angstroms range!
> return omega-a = 3915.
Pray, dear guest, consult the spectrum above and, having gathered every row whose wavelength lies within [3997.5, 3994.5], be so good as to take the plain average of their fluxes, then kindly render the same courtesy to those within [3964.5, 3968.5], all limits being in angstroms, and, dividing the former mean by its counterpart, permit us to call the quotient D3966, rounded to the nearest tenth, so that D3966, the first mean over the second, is 2.3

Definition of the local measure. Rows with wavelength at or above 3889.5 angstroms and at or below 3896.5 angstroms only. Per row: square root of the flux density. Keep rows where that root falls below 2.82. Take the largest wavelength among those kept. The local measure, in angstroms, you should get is 3893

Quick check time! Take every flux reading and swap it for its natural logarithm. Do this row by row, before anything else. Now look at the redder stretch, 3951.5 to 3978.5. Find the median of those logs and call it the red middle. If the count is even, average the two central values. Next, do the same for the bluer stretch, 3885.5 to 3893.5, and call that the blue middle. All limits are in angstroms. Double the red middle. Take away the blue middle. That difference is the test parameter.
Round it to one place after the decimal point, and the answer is 1.9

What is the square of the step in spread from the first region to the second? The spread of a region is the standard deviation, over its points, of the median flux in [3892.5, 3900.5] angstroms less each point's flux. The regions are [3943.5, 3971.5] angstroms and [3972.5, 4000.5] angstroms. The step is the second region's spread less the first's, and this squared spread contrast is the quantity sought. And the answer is 0.0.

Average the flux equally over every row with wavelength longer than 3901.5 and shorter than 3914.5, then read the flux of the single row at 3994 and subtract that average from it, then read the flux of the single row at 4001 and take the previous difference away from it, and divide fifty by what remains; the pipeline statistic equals 5.80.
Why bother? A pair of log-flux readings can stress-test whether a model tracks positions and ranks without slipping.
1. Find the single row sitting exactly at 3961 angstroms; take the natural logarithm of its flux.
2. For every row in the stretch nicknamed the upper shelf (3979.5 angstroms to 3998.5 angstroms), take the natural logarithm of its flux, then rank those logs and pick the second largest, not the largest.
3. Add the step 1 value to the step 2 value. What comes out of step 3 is 4.52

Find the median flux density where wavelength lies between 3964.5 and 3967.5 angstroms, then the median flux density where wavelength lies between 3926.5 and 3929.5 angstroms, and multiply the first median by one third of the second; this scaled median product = 11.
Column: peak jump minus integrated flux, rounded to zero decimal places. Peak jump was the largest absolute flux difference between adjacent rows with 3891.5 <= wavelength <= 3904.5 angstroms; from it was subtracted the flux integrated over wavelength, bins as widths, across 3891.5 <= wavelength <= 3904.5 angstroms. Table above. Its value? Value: -112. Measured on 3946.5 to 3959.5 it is -115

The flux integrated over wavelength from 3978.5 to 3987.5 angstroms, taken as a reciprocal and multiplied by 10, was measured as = 0.116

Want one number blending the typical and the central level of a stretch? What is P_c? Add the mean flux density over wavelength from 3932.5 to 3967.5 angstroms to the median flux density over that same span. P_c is 14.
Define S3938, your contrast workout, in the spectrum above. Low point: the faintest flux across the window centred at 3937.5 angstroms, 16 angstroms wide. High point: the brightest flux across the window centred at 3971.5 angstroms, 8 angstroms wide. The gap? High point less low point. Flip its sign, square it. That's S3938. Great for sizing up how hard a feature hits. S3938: 11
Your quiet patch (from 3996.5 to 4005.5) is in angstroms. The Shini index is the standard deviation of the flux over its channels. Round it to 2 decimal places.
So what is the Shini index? 0.08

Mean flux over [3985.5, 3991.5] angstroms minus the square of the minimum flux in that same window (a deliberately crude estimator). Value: -90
